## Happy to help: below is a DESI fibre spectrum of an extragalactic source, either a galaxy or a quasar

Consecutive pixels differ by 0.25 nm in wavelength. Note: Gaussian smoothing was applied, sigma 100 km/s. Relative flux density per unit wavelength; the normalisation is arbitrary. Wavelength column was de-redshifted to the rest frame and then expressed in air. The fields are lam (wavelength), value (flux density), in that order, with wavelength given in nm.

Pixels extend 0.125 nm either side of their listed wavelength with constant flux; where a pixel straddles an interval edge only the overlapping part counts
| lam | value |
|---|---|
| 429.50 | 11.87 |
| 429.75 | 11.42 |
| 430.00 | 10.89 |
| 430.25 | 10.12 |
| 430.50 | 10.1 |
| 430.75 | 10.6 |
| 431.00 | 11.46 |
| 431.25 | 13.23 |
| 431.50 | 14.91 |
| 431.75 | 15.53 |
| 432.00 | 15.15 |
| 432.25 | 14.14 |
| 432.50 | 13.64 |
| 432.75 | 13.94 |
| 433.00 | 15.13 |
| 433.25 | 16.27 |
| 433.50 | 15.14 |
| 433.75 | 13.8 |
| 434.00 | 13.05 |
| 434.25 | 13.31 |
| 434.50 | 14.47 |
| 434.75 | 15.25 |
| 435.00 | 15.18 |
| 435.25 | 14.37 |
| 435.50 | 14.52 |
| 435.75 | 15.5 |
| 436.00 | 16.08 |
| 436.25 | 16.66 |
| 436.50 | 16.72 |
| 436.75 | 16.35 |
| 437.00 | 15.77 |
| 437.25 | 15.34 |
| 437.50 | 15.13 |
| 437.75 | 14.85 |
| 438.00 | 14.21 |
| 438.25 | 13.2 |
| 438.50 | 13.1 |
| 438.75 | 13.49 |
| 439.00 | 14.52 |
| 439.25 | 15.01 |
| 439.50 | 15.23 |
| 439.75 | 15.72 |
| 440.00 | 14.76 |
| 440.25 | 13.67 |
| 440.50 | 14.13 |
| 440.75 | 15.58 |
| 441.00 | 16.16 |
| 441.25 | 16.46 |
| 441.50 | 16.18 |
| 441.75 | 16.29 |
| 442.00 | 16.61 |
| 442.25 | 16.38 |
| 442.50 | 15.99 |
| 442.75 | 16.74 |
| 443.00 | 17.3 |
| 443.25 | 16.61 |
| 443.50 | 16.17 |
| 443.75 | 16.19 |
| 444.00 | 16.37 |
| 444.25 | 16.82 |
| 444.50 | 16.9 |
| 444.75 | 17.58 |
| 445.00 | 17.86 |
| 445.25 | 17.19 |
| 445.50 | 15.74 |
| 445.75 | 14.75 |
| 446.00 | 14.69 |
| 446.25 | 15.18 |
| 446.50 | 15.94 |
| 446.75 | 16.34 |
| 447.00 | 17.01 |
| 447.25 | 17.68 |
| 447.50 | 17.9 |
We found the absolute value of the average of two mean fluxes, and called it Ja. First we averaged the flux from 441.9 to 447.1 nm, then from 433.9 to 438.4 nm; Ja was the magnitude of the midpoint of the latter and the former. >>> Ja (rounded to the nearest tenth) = 15.7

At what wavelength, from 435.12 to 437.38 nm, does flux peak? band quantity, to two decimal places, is 436.50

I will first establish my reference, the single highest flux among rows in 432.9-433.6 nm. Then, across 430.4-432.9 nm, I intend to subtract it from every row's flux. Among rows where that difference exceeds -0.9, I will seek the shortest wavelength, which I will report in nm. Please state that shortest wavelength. 431.75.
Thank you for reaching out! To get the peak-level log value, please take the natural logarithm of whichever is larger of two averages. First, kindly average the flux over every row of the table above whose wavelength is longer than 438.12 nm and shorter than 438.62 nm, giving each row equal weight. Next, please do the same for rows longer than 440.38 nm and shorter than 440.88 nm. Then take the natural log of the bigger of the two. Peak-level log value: 2.70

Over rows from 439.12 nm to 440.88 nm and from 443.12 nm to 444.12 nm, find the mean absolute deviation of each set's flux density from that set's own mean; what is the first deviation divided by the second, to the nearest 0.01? 3.79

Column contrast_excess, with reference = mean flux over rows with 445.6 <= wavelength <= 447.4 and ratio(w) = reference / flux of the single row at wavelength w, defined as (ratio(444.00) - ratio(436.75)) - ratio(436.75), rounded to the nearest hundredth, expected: -0.98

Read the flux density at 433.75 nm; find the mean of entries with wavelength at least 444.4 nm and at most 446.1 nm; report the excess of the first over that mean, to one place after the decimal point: -2.6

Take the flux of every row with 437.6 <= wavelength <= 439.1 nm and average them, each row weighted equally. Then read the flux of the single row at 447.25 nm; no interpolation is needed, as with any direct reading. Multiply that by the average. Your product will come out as 246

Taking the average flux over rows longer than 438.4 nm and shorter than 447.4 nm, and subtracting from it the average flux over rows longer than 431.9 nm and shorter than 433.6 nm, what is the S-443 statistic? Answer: 1.1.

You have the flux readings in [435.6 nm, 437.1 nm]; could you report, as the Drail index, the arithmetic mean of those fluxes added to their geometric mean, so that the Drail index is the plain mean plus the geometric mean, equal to 32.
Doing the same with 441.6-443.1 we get 33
